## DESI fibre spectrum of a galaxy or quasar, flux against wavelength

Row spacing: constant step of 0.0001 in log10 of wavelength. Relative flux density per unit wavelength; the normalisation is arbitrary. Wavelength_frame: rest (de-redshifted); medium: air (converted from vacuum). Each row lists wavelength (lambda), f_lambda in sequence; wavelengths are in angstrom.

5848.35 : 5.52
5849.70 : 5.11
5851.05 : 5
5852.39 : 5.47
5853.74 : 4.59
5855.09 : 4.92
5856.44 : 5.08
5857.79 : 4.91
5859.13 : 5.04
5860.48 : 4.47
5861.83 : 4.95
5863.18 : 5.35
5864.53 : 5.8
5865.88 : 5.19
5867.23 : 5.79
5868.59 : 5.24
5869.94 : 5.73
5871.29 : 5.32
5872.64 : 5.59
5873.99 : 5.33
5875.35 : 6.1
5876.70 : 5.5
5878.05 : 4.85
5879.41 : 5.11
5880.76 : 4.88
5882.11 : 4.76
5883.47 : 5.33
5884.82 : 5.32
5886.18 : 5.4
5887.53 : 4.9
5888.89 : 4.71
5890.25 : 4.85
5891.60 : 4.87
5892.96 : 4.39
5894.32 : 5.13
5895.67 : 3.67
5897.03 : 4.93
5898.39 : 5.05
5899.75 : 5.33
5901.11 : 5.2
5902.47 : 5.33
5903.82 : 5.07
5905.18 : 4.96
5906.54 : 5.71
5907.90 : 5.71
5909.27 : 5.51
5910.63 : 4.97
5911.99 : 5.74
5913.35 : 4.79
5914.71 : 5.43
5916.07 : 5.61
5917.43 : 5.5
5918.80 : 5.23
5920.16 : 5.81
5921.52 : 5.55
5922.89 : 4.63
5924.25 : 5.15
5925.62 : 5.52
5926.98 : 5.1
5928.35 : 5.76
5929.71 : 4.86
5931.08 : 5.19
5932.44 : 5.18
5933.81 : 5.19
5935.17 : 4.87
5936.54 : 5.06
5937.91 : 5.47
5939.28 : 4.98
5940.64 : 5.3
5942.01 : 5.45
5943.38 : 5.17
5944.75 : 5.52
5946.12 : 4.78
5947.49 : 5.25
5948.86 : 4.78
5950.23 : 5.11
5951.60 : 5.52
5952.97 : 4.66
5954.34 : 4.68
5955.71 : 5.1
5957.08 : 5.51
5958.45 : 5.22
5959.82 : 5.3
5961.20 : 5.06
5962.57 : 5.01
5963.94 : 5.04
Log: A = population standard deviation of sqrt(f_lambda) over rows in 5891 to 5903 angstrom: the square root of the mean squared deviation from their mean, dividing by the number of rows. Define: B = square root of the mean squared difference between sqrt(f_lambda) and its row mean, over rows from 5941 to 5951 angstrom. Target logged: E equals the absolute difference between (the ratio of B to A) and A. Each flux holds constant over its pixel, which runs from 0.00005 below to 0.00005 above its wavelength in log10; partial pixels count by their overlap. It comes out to 0.4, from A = 0.12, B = 0.060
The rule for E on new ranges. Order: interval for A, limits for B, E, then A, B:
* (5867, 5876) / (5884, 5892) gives 0.9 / 0.06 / 0.057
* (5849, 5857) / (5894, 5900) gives 2.4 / 0.06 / 0.141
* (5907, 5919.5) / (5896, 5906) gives 0.4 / 0.07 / 0.034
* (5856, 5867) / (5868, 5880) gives 0.9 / 0.08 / 0.074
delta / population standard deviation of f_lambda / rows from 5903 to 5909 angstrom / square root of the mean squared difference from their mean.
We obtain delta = 0.35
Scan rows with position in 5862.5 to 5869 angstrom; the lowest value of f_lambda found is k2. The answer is 5.19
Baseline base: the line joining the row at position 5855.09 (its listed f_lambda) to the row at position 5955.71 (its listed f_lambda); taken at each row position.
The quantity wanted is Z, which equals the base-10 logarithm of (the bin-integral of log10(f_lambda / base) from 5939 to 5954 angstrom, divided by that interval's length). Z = -2.47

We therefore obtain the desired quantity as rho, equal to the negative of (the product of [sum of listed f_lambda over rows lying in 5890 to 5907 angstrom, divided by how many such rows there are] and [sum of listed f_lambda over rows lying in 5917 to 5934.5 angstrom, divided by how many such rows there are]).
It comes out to -26.2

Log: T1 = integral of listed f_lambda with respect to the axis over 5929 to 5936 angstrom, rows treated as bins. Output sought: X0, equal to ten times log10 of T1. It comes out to 15.50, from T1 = 35.46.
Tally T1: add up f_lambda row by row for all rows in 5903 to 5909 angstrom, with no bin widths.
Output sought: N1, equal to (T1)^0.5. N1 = 4.63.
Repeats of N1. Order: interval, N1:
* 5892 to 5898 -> 4.26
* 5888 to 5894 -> 4.34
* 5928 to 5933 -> 4.58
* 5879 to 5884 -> 4.48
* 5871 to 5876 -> 4.73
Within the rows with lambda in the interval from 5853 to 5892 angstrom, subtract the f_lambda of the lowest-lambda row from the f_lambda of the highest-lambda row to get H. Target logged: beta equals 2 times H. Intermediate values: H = 0.3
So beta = 0.6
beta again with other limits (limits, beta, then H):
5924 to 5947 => -0.7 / -0.4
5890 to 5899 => 0.4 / 0.2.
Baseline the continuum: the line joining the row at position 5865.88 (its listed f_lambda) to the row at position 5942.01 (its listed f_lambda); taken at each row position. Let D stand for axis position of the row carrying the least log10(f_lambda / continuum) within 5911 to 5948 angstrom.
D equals 5922.89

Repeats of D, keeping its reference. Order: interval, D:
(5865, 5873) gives 5865.88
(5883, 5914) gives 5895.67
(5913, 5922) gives 5913.35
